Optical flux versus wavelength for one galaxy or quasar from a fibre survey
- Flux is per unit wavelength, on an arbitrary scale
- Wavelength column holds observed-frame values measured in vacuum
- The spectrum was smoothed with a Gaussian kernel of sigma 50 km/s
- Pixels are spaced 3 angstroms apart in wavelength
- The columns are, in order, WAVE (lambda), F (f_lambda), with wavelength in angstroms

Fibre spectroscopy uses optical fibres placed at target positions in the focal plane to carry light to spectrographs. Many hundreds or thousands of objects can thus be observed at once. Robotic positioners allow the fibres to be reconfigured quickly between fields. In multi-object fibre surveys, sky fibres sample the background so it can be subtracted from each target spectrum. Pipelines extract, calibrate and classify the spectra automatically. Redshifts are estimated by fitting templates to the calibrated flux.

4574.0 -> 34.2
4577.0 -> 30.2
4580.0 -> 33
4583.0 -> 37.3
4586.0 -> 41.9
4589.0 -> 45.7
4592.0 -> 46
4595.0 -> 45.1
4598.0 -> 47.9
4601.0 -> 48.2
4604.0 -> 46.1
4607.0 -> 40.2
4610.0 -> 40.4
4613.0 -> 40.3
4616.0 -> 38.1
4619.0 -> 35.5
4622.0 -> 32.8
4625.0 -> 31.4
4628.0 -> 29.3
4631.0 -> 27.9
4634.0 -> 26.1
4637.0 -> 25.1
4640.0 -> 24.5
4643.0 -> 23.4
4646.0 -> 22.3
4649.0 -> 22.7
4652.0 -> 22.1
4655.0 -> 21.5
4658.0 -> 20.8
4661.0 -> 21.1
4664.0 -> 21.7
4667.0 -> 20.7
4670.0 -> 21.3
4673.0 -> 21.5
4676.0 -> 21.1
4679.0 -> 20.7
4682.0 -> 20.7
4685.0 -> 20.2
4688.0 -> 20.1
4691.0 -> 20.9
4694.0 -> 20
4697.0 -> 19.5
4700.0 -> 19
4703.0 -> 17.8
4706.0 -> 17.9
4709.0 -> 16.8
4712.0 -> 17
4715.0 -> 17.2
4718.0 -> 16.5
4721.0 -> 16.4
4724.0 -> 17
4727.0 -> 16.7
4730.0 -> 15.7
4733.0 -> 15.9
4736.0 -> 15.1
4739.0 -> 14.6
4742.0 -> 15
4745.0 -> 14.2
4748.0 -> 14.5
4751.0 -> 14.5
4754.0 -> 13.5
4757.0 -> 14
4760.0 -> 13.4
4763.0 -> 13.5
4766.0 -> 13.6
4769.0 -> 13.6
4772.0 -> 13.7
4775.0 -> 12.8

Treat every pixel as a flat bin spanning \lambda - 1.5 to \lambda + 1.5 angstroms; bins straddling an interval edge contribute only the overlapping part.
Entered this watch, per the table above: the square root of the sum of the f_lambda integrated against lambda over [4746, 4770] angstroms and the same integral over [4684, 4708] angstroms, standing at 28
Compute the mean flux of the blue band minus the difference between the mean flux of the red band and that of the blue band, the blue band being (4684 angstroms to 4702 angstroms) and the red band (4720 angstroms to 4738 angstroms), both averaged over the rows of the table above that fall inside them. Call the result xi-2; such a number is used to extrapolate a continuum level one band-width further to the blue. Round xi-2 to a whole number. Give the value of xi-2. 24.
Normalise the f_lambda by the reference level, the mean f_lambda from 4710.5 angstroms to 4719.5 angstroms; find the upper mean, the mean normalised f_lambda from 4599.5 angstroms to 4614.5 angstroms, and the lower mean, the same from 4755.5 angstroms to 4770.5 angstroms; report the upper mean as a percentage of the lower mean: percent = 316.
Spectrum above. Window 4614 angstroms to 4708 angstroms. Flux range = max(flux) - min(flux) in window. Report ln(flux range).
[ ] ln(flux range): 3.0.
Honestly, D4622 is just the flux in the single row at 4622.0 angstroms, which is 32.8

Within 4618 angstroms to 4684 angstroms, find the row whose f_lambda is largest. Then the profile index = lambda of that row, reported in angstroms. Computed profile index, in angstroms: 4619.0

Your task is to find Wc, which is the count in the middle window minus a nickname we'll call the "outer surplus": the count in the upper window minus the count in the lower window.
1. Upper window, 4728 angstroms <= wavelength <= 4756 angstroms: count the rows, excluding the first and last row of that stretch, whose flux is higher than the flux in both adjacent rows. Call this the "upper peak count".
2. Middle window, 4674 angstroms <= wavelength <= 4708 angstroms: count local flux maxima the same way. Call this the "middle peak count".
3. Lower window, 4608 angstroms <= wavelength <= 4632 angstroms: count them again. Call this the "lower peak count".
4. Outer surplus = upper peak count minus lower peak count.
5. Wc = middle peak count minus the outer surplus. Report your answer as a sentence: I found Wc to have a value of -1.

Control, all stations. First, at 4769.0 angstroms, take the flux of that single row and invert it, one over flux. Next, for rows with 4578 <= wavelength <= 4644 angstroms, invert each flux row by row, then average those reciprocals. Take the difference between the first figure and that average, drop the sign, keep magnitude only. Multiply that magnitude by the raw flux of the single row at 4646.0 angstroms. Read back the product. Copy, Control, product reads 1.0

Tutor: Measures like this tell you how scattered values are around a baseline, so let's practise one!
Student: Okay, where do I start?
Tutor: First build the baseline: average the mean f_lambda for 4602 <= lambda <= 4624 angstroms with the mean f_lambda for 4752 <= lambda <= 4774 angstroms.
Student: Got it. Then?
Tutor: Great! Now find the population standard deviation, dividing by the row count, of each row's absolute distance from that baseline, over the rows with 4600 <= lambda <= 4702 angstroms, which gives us 4.8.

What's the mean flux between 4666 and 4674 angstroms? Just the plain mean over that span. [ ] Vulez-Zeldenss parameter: 21.2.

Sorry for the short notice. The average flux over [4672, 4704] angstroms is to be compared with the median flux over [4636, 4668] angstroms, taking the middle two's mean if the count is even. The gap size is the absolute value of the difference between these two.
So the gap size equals 2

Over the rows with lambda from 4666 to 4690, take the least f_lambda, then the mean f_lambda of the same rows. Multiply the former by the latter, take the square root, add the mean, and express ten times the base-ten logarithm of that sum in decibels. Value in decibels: 16.2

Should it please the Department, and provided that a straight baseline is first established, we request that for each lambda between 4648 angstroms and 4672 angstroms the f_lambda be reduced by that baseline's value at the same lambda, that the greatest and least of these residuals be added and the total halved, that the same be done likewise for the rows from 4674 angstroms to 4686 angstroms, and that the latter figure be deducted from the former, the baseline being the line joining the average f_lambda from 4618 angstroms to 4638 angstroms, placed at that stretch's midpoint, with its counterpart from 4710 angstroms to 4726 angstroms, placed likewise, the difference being -2.0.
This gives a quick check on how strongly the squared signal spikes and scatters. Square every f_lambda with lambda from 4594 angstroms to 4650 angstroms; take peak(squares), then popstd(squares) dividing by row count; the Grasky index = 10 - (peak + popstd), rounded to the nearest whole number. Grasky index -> -2933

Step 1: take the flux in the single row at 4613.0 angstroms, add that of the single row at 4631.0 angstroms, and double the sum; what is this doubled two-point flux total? 136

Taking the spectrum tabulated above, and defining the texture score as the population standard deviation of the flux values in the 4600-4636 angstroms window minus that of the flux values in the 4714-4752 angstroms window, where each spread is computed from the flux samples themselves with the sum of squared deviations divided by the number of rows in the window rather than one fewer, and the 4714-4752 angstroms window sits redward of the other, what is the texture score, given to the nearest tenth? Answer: 5.8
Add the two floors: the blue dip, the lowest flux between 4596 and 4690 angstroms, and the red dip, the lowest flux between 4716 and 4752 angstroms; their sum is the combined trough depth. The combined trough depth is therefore 34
